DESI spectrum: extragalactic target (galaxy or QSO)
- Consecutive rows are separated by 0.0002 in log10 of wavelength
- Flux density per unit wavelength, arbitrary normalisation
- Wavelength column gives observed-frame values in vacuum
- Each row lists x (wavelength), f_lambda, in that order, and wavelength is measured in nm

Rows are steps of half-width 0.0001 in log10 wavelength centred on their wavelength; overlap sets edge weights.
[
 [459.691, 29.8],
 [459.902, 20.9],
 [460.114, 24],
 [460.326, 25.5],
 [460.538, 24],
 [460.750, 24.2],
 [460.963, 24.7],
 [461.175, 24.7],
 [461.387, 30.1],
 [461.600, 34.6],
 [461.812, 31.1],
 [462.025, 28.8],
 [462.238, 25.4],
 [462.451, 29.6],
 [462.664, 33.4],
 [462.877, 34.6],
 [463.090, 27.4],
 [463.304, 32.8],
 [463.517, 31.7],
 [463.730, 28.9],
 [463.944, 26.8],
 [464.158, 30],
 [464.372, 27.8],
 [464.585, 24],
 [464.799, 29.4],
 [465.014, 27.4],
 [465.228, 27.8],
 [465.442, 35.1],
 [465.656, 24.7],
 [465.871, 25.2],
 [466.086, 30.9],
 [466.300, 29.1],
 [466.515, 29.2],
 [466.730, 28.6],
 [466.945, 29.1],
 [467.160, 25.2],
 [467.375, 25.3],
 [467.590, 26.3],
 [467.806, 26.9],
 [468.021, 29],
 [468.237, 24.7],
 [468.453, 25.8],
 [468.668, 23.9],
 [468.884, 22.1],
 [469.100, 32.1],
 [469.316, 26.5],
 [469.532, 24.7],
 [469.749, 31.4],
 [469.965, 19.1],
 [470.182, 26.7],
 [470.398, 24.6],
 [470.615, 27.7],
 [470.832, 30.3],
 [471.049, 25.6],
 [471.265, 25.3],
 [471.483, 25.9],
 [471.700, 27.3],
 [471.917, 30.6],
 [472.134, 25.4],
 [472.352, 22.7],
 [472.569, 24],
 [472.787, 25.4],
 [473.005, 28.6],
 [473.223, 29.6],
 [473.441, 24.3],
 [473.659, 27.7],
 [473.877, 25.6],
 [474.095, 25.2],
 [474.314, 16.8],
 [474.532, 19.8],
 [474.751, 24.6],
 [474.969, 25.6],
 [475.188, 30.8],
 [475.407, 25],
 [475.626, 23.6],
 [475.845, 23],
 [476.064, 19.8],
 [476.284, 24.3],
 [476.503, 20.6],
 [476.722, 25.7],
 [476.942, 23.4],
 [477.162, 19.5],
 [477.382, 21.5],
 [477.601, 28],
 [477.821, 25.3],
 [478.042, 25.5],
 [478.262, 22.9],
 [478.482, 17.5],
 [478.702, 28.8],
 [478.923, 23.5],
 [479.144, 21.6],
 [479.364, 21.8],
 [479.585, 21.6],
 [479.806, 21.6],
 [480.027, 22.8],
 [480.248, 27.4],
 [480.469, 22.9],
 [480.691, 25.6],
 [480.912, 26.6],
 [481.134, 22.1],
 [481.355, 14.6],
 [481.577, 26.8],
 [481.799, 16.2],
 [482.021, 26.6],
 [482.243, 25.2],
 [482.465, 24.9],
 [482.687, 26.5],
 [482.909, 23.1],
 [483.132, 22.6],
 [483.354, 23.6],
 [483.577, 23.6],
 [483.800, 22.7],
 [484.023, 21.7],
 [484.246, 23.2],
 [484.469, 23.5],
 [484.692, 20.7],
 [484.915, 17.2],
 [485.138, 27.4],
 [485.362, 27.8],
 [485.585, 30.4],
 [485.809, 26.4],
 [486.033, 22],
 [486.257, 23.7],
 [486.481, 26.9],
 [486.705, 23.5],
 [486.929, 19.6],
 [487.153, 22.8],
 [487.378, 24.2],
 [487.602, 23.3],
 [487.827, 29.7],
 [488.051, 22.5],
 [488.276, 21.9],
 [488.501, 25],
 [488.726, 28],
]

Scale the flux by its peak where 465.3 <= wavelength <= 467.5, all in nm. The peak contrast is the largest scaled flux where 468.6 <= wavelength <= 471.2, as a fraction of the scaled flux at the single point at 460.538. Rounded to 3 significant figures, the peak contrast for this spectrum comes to 1.34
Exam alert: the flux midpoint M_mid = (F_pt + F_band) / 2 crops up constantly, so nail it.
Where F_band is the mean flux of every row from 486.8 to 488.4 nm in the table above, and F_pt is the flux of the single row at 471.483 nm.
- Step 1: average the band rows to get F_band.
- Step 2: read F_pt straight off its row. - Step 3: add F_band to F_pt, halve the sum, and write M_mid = 24.7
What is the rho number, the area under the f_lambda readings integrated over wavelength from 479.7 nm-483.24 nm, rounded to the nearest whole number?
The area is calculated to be 83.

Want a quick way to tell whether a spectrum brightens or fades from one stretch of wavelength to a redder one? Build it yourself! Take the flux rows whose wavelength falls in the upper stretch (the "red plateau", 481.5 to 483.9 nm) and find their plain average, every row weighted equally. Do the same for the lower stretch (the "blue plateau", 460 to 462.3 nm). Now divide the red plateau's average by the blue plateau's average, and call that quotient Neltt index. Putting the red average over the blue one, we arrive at 0.88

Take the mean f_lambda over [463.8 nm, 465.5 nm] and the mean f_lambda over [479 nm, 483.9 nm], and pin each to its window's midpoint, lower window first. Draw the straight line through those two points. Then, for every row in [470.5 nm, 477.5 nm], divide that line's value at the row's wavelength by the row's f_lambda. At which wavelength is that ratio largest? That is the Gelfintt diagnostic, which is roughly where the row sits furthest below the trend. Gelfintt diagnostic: 474.314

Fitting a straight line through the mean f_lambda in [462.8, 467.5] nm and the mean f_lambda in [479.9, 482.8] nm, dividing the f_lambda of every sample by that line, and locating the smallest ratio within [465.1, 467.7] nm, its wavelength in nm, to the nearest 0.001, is 465.656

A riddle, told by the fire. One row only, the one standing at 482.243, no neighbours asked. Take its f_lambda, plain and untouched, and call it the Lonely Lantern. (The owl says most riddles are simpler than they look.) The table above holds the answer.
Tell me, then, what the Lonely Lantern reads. 25.2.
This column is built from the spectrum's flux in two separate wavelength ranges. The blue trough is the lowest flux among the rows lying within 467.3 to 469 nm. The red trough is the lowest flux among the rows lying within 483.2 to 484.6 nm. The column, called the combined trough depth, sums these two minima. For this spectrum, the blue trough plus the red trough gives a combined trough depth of 43.8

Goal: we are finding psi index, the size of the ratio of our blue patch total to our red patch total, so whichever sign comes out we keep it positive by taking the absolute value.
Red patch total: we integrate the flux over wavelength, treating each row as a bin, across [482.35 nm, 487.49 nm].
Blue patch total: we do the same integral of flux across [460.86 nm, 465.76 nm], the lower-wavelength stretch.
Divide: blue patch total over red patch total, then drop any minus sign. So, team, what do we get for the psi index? 1.17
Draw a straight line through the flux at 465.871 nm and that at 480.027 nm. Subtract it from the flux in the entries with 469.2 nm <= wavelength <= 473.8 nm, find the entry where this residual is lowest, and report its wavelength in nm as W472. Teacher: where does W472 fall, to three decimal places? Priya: 469.965 nm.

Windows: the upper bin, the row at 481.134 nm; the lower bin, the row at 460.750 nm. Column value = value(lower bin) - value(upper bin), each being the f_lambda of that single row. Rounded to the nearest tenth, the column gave 2.1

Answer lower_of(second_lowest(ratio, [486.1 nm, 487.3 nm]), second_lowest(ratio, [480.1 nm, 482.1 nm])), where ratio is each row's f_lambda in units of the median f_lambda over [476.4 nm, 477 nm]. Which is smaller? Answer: 0.69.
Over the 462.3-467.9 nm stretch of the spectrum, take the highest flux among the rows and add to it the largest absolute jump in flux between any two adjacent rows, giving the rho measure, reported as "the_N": 45.5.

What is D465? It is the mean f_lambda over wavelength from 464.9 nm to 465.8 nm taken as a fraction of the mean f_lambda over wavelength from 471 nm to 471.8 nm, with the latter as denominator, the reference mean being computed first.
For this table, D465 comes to 1.10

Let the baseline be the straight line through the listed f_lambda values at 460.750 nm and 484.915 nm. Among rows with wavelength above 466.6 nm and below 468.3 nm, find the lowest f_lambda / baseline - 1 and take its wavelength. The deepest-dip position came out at 468.237 nm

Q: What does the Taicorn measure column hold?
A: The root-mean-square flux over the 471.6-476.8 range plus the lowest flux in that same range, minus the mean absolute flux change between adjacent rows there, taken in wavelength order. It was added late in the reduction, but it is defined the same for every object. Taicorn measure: 38.6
